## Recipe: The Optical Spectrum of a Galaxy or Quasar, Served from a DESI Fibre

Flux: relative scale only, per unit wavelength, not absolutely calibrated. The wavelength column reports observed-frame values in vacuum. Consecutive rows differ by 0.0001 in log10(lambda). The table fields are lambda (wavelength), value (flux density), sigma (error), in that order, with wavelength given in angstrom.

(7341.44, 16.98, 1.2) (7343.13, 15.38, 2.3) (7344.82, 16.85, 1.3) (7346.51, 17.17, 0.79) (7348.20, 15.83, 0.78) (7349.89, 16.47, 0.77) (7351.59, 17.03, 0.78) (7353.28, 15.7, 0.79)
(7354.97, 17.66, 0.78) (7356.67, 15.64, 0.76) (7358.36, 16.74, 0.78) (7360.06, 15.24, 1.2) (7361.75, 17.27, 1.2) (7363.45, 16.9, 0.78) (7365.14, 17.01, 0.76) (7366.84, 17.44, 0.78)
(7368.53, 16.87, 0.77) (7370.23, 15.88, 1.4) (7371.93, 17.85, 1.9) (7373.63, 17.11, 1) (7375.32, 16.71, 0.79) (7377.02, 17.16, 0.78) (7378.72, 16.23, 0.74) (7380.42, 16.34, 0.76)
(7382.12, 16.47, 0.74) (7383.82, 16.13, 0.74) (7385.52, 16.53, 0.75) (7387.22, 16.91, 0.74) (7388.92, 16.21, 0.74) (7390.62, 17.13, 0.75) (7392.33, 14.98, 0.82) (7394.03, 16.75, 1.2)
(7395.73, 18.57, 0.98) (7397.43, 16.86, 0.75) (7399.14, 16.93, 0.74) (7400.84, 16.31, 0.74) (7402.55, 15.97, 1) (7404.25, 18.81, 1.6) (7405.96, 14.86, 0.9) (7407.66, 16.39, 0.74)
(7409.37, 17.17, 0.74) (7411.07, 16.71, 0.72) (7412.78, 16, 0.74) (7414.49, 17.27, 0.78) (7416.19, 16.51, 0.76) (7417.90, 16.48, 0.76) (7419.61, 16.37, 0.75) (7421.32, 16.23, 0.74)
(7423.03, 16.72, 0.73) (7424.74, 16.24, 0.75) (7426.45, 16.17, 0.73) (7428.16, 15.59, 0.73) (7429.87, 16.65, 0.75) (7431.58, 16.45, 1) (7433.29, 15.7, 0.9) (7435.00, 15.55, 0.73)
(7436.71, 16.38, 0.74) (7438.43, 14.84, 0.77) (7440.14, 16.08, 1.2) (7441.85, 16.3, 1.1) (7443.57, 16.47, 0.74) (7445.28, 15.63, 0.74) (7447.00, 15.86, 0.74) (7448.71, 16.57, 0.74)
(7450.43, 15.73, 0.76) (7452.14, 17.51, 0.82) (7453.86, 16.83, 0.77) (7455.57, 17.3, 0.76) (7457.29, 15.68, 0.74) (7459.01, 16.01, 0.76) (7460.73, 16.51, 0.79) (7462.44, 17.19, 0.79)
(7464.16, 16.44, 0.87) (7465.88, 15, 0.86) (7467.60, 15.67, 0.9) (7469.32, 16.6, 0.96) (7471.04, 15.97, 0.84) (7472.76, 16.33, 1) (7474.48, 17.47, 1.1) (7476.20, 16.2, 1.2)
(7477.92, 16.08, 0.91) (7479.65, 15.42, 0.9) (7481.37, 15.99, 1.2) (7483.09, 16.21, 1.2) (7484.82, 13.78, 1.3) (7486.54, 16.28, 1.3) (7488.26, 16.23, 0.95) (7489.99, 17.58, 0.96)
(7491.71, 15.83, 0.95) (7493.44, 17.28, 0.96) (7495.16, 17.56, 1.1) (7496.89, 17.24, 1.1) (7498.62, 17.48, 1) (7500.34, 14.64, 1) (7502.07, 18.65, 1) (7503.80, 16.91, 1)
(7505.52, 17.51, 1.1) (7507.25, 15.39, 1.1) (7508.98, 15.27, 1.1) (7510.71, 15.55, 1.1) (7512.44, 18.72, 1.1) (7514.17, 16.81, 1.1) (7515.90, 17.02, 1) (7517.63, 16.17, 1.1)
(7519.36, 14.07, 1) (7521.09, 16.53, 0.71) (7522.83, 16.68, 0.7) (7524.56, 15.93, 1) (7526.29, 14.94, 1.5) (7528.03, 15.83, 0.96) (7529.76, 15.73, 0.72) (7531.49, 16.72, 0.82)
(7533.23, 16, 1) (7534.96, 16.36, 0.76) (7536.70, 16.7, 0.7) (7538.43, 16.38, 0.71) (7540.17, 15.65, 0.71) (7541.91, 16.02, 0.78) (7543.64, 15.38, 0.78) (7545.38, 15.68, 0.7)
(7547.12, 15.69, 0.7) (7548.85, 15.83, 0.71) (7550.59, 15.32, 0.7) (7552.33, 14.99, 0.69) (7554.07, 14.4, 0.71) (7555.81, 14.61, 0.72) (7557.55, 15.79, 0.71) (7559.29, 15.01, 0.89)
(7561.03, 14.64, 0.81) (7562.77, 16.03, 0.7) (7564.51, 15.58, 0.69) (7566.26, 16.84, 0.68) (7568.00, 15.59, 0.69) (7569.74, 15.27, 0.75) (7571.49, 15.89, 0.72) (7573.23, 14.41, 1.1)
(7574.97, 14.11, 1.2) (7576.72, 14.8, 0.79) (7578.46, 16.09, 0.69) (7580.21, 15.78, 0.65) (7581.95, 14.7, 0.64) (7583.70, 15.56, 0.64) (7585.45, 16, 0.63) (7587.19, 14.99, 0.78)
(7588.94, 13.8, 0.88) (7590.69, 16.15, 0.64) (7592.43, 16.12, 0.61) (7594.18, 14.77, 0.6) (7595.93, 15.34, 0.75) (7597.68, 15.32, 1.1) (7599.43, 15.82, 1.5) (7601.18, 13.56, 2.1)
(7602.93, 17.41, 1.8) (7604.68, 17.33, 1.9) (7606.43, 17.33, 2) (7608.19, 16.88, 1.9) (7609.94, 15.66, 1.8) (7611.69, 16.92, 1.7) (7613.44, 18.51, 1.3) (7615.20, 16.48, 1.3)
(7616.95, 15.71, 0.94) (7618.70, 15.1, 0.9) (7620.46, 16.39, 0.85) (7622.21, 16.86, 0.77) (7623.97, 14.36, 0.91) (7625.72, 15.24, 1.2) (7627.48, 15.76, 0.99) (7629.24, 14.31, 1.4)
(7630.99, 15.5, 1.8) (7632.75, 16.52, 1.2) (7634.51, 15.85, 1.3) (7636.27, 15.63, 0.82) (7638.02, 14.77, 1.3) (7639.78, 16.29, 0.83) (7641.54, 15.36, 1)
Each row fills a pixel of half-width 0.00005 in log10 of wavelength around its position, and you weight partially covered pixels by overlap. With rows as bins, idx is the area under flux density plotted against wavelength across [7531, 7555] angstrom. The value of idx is 379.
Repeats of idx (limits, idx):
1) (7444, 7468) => 391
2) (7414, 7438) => 390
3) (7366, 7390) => 401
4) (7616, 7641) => 390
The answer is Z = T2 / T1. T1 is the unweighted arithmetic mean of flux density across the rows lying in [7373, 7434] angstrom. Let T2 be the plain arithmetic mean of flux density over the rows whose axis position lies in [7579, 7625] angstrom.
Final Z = 0.96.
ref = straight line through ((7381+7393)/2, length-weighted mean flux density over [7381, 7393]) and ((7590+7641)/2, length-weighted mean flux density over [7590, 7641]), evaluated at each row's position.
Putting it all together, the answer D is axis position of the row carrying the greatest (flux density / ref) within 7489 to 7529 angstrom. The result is 7512.44 angstrom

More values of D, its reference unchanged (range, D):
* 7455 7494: 7489.99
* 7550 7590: 7566.26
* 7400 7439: 7404.25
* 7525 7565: 7531.49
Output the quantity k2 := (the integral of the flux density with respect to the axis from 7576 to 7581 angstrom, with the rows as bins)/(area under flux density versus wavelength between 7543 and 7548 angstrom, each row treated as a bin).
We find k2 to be 1.00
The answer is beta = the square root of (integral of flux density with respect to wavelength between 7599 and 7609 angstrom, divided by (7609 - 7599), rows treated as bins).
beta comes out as 4.05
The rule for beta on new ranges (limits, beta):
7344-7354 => 4.06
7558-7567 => 3.95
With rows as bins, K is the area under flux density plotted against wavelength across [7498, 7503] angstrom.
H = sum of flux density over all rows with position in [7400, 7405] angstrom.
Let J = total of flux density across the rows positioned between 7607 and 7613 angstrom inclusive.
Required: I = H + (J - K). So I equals 16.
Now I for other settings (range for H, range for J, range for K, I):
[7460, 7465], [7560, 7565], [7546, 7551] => 18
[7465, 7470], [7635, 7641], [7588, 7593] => 17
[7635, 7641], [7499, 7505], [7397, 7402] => 14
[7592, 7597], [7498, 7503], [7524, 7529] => 19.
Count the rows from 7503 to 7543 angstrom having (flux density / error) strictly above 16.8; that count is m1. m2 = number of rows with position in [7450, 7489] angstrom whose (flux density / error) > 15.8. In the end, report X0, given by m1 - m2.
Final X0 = -6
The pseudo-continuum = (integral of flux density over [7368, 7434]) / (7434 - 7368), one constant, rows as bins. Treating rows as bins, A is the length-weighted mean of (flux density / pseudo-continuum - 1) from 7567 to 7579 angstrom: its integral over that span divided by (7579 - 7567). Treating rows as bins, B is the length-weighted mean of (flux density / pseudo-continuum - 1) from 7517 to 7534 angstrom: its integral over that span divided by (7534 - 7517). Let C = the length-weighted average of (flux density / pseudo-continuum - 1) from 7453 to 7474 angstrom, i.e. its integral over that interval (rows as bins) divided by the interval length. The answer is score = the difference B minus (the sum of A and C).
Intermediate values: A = -0.09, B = -0.043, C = -0.015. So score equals 0.06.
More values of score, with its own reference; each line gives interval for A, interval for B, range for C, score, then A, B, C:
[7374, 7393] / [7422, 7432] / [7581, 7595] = 0.07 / -0.01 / -0.016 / -0.079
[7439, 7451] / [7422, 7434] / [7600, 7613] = 0.01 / -0.03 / -0.021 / -0.004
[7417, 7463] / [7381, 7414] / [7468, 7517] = 0.03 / -0.02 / 0.003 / -0.005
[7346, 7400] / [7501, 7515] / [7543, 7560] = 0.09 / 0.01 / 0.015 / -0.078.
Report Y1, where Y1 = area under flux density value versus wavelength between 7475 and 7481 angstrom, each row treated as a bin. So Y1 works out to 95.9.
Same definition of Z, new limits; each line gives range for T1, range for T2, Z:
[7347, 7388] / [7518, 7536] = 0.95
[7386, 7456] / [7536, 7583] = 0.94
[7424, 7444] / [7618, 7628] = 0.97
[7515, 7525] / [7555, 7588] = 0.96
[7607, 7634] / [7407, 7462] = 1.02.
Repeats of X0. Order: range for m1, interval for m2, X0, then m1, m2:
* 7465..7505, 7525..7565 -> -10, 12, 22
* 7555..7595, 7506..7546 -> 4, 20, 16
